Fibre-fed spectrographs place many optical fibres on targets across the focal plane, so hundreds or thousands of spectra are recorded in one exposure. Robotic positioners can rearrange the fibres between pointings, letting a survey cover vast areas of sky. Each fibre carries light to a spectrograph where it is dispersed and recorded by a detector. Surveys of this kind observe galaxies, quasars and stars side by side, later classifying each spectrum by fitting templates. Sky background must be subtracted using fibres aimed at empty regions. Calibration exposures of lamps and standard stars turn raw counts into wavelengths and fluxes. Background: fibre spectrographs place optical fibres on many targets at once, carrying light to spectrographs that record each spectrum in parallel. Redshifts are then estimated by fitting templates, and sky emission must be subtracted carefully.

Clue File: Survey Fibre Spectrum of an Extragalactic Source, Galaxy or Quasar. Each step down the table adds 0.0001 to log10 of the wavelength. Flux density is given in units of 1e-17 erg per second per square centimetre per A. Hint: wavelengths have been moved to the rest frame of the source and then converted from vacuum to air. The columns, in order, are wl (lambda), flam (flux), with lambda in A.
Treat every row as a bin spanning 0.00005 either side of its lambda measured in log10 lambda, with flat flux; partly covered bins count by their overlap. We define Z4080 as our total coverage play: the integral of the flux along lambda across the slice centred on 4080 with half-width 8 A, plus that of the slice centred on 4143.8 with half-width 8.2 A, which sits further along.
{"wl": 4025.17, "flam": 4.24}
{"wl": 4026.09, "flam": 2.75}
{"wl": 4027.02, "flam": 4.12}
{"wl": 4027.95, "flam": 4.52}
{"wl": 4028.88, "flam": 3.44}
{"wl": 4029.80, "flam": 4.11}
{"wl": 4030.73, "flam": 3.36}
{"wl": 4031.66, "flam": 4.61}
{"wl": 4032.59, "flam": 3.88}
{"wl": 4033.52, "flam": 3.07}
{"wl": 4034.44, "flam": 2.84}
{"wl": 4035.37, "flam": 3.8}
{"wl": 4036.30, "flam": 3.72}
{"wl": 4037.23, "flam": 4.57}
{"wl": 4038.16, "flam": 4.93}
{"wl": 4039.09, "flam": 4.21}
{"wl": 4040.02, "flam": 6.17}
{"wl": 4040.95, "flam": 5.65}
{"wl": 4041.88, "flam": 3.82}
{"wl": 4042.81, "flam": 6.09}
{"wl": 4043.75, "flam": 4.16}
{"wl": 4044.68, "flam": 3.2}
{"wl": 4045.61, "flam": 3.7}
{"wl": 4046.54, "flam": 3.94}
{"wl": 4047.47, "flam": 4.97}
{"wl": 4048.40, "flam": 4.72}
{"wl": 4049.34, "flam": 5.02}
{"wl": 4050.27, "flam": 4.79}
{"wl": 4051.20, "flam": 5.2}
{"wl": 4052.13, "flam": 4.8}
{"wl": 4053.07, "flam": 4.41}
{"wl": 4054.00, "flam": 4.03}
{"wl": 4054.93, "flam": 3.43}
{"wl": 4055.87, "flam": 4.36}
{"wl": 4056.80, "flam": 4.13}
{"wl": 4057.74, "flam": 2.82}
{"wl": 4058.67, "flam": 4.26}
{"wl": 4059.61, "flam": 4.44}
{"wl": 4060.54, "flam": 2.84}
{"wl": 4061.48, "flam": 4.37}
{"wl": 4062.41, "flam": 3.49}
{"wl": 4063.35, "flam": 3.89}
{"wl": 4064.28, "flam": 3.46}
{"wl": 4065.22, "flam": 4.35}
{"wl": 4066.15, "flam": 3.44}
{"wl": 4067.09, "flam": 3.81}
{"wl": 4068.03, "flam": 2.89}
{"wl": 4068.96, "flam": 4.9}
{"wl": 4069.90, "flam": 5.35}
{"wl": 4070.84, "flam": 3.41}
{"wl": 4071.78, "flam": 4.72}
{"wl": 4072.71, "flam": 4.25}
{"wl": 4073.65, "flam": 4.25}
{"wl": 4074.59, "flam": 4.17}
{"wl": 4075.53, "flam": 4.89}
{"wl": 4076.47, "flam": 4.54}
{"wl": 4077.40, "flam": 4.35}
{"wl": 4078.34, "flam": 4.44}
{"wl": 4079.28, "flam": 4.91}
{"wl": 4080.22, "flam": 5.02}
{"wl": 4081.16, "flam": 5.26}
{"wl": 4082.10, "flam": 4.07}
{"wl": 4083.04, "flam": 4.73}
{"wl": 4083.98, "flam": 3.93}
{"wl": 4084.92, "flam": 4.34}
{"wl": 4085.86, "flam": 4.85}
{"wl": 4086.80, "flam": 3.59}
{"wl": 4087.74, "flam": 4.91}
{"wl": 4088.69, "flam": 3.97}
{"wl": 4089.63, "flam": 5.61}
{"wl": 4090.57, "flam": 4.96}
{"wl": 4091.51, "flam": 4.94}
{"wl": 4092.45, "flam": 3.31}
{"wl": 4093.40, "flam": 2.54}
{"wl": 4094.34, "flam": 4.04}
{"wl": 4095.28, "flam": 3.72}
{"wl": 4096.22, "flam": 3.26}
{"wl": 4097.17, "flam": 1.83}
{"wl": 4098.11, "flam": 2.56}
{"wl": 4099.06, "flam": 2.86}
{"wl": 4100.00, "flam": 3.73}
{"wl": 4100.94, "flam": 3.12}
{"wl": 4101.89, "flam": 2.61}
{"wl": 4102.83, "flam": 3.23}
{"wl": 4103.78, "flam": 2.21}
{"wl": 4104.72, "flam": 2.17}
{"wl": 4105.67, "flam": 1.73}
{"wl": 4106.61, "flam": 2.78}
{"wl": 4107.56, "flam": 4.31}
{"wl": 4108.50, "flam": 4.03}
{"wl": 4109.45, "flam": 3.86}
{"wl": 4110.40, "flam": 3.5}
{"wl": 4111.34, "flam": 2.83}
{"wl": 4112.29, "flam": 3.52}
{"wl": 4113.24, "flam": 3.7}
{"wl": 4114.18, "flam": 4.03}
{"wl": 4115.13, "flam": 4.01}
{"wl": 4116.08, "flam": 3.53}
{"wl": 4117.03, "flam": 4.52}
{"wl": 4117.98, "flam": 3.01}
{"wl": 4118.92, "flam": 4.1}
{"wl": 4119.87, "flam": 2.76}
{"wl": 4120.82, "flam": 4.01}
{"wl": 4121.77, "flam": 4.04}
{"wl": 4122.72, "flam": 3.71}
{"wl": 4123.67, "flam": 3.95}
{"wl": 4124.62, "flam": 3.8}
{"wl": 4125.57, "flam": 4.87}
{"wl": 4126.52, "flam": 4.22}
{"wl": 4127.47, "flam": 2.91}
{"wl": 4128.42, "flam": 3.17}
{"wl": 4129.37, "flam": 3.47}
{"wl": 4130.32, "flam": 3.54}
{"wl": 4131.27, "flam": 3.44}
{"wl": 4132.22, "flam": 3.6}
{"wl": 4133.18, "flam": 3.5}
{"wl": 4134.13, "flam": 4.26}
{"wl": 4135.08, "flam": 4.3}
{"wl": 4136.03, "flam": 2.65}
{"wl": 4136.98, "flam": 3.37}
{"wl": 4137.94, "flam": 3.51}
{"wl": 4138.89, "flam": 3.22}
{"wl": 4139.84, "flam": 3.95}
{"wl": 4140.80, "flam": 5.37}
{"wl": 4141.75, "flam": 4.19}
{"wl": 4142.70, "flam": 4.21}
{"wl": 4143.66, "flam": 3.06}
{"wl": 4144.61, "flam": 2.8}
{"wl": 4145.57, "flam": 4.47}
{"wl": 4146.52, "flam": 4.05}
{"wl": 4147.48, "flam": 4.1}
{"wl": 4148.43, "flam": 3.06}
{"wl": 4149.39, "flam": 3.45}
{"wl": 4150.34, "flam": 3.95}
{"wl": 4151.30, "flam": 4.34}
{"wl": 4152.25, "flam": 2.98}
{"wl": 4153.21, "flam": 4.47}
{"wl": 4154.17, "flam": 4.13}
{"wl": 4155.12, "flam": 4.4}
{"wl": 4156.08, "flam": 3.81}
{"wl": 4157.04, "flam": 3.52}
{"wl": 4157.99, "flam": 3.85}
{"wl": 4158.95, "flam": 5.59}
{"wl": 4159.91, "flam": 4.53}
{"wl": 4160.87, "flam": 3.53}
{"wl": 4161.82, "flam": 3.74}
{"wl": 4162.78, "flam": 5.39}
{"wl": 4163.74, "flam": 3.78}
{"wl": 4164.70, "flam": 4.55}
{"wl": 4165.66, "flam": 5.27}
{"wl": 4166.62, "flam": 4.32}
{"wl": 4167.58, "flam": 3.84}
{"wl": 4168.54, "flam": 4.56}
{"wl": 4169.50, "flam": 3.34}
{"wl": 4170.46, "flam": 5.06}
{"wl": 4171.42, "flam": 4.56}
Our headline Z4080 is 133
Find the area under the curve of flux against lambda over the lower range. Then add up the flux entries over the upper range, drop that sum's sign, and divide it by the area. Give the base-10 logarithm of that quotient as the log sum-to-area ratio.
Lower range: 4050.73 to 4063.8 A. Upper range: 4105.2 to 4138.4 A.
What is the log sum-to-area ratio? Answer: 0.4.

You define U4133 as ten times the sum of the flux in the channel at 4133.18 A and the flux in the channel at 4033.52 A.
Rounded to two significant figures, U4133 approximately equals 66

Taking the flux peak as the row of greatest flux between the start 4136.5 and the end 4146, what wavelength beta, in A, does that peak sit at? 4140.80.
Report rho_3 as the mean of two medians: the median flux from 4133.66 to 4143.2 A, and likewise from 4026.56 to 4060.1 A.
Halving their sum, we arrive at 4.13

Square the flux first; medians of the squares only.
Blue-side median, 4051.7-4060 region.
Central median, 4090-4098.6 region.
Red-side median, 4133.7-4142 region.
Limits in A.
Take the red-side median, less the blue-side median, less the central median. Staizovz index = -14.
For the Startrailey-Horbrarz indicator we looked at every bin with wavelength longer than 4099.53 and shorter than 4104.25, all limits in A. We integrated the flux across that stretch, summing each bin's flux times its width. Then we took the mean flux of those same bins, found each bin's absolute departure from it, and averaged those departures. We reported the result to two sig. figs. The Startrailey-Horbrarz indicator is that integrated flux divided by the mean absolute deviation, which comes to 31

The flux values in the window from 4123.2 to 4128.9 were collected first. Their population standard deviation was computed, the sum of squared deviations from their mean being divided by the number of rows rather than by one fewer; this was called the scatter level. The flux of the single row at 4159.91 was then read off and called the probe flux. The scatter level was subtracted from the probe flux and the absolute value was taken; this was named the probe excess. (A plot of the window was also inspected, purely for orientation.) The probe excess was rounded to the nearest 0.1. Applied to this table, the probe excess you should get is 3.9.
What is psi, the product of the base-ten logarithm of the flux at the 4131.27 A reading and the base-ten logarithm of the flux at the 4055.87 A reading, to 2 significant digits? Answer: 0.34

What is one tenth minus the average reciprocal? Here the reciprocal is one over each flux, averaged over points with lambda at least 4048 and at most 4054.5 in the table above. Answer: -0.11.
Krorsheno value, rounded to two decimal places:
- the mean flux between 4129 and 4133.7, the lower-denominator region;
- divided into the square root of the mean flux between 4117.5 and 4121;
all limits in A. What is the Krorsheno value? 0.53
